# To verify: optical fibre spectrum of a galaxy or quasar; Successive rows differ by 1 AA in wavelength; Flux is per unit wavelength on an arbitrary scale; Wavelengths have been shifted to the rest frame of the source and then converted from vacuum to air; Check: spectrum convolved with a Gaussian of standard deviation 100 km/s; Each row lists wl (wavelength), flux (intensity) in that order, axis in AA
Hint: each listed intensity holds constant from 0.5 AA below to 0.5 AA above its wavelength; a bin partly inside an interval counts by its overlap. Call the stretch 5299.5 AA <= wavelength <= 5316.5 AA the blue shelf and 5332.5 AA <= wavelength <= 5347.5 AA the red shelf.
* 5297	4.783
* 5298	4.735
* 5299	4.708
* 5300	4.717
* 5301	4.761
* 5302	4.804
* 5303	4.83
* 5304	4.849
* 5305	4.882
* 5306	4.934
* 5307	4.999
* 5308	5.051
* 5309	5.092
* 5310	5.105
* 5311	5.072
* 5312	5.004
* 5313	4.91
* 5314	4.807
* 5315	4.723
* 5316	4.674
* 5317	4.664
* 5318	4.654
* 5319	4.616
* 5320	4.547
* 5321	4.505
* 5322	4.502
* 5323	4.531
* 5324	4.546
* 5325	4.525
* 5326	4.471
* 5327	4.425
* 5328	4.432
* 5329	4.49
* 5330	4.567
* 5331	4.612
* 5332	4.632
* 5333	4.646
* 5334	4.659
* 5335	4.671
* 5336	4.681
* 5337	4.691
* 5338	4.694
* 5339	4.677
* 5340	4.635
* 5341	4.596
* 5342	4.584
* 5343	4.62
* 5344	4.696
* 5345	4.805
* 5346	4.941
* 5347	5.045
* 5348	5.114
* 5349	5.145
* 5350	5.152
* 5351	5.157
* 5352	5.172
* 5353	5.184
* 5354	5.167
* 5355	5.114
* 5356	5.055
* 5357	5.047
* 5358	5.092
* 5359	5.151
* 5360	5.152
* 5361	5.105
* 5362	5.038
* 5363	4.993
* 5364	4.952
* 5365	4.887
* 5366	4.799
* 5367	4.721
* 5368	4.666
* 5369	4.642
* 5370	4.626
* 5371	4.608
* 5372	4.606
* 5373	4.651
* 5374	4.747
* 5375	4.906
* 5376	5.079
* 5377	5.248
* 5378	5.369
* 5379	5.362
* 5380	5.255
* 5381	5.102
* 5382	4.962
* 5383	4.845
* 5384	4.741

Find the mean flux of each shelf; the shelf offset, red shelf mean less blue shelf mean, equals -0.19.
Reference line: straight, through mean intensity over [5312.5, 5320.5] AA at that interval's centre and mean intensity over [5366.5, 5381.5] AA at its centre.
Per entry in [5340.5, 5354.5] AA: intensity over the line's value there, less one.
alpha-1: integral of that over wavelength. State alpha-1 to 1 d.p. 0.4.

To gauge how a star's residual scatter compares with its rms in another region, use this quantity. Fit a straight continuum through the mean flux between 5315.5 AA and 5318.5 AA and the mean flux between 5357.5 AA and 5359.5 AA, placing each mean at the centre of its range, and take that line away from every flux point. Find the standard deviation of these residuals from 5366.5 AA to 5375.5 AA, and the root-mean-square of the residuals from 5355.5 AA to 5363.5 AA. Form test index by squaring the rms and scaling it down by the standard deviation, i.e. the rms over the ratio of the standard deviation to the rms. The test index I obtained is 0.1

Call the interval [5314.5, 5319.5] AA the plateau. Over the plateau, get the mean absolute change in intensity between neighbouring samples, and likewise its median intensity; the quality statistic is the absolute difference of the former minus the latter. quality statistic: 4.64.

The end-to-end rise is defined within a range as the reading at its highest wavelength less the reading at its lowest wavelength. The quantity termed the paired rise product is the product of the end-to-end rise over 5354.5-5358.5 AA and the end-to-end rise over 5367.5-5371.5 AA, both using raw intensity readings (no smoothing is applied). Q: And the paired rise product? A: 0.00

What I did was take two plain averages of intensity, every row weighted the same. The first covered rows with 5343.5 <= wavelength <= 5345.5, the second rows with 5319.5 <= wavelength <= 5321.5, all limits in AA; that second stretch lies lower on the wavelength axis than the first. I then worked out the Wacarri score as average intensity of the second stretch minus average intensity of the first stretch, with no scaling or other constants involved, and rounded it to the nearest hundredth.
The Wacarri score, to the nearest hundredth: -0.22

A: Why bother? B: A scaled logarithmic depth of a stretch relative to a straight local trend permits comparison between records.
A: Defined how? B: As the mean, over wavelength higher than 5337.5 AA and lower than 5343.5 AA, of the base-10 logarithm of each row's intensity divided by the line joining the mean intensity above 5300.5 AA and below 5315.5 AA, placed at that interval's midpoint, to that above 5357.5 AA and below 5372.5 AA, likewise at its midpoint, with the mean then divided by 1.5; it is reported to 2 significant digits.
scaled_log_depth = -0.016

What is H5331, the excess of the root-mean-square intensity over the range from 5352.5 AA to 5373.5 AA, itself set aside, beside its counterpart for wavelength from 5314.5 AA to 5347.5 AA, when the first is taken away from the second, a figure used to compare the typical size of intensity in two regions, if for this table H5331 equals -0.29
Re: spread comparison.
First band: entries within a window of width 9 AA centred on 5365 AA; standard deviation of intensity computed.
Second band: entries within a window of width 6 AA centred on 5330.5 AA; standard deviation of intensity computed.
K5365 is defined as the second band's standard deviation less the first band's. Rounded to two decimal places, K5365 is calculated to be -0.08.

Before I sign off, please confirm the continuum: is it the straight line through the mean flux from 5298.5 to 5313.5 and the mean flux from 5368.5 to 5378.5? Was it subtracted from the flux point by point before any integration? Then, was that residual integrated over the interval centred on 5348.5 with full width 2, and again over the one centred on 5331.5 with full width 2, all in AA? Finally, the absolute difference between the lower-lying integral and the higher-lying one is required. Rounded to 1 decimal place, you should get 1.0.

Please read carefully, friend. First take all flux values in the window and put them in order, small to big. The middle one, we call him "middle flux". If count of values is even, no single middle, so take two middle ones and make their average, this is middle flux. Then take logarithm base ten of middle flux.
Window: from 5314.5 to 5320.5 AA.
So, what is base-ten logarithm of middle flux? 0.67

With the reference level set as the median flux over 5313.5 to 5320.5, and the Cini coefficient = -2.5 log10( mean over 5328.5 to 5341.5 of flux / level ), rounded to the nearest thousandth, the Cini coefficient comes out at 0.007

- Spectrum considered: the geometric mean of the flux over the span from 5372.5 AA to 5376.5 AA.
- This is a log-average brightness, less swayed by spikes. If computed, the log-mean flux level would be 4.84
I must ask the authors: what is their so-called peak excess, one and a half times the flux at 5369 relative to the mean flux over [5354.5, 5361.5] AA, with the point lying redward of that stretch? 1.36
